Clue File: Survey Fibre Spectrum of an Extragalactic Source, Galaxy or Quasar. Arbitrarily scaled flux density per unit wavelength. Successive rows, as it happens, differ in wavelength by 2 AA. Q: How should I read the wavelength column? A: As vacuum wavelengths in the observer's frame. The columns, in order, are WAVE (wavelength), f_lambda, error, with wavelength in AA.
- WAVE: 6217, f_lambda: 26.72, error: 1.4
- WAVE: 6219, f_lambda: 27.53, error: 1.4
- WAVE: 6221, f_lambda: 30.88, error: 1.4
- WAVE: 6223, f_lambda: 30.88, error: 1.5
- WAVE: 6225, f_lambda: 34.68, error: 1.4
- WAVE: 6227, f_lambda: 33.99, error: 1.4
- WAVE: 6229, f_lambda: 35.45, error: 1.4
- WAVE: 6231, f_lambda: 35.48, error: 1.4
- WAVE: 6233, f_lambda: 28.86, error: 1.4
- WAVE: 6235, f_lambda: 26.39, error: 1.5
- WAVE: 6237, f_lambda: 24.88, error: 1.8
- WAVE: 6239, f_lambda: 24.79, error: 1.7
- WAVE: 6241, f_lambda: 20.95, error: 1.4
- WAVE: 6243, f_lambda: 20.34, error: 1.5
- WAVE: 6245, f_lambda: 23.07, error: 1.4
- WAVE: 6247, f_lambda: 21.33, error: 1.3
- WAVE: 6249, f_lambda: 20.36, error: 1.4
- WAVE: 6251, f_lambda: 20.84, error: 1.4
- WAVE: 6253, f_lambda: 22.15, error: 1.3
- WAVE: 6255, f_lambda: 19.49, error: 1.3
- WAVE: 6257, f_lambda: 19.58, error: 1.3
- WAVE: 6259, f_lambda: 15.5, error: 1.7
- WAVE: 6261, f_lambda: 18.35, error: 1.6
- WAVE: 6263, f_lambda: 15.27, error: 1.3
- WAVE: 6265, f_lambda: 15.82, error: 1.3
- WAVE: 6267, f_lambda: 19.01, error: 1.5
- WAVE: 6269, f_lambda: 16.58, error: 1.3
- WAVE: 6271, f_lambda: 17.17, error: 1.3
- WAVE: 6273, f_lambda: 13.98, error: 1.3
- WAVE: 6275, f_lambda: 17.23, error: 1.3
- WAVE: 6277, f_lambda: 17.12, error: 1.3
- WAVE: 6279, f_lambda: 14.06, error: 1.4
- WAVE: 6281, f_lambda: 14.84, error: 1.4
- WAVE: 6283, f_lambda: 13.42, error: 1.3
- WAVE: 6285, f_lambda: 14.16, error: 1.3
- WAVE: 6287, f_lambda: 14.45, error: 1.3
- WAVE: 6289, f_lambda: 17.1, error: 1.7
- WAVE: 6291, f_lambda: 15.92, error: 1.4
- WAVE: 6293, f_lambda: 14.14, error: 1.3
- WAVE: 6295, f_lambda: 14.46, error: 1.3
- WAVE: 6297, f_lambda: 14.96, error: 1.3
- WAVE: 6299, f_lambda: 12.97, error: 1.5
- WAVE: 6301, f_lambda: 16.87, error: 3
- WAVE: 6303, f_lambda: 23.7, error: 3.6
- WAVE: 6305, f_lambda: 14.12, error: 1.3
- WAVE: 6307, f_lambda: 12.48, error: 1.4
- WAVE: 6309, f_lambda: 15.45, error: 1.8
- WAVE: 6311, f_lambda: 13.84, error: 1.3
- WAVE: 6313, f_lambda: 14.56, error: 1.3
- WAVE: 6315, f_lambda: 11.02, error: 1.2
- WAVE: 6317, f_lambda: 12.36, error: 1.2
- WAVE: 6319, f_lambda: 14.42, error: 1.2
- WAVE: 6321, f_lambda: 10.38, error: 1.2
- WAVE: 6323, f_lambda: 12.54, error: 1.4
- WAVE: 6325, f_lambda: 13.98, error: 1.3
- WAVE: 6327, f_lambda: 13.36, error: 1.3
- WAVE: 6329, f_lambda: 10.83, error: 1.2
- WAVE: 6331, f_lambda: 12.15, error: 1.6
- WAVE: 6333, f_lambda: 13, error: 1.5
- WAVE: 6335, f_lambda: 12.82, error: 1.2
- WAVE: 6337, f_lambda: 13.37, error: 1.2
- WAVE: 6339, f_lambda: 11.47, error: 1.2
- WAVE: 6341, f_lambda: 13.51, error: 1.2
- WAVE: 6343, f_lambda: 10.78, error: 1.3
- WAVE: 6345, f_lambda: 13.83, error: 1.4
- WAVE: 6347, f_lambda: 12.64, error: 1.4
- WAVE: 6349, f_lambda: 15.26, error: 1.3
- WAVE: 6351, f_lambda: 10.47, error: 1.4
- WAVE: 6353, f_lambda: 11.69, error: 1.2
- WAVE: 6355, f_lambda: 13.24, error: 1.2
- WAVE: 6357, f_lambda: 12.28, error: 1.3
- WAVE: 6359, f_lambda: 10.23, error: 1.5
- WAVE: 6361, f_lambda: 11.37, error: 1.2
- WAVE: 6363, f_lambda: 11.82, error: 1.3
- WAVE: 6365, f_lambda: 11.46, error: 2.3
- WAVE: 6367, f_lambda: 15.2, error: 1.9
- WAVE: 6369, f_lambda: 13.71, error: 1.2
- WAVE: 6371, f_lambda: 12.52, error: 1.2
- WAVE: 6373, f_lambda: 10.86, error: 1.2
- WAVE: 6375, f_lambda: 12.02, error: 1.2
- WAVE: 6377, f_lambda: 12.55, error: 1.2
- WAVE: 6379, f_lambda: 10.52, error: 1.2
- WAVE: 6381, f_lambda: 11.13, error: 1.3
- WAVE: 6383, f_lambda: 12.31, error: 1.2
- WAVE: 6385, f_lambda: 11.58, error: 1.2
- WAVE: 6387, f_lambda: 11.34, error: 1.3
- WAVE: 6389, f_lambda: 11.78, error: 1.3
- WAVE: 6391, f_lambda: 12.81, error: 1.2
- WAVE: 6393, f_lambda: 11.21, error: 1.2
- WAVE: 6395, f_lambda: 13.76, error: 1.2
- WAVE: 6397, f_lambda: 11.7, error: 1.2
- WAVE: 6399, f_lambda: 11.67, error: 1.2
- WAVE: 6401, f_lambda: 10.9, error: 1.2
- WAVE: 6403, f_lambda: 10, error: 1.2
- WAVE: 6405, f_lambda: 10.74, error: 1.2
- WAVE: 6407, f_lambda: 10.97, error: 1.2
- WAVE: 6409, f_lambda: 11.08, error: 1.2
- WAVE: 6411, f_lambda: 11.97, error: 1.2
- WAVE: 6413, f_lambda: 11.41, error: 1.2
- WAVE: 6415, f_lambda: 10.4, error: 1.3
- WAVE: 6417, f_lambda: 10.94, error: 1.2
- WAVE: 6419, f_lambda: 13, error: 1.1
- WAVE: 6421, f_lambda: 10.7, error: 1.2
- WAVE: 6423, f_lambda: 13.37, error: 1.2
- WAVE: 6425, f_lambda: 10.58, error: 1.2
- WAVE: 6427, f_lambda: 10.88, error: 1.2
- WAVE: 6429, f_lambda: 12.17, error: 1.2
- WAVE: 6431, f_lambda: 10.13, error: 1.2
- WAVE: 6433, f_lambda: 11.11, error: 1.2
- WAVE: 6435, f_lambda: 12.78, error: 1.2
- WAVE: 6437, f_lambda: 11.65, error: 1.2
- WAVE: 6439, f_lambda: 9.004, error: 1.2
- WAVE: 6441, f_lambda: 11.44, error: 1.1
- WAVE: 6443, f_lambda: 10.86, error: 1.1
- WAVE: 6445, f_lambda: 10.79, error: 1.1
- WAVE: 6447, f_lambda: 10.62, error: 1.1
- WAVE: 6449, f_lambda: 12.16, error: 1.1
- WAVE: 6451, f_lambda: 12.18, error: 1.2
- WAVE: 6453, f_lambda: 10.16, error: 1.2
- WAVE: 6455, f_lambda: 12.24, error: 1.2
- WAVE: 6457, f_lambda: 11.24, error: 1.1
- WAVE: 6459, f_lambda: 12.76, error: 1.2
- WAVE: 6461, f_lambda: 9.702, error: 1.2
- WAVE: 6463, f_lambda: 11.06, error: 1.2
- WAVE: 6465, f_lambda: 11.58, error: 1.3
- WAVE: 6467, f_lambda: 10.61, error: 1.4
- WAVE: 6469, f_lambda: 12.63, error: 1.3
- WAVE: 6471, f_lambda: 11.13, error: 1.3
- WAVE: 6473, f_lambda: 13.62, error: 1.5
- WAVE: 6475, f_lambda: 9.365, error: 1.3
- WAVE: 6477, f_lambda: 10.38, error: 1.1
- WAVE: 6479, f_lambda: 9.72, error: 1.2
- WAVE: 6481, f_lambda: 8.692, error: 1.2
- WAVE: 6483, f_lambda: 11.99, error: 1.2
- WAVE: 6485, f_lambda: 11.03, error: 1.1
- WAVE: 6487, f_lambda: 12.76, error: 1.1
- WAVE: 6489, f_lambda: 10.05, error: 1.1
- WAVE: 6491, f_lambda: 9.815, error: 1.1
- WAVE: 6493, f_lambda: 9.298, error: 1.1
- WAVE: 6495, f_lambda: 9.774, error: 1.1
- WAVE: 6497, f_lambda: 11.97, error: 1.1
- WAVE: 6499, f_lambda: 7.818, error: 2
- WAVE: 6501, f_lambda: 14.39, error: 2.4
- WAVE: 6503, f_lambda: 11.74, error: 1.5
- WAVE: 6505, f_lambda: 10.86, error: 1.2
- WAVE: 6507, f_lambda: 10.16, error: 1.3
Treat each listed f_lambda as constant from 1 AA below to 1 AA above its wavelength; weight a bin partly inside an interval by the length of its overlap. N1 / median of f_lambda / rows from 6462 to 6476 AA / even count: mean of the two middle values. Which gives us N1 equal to 11.1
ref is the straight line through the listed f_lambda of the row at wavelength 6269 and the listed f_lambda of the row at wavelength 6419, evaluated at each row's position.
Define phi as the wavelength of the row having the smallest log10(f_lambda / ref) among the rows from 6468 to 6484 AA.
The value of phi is 6481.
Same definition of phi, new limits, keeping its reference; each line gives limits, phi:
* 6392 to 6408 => 6403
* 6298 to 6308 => 6307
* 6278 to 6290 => 6283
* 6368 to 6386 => 6379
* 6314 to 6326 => 6321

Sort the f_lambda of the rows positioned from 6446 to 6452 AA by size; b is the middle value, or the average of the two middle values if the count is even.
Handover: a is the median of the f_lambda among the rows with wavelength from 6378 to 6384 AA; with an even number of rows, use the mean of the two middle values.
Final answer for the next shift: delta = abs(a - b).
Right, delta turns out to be 1.03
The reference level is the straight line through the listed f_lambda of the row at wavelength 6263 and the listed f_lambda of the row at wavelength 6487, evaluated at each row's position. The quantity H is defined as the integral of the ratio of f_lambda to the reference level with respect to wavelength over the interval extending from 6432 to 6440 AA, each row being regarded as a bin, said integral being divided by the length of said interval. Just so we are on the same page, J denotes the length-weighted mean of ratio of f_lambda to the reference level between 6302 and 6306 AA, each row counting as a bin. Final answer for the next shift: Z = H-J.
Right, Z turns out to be -0.44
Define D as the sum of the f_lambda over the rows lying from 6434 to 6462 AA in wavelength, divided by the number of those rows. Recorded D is 11.3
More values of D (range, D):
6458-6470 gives 11.4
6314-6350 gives 12.7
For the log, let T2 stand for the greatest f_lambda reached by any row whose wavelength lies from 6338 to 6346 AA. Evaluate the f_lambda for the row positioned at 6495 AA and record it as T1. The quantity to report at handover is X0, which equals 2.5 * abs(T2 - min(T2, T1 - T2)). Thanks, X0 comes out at 45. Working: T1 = 9.774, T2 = 13.83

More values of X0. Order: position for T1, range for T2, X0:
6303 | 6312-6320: 14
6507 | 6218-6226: 148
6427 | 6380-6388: 34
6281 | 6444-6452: 24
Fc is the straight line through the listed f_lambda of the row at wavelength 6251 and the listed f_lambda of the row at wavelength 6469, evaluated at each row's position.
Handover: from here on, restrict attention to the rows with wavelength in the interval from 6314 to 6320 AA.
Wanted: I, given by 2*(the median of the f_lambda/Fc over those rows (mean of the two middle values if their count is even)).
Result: 1.35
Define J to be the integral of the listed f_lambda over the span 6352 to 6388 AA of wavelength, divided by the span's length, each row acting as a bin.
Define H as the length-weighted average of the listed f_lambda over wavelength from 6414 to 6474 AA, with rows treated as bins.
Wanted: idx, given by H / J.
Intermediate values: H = 11.4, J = 12.0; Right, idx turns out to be 0.95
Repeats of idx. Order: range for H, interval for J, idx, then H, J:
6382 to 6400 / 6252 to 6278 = 0.69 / 12.0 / 17.5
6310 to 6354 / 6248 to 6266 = 0.68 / 12.6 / 18.6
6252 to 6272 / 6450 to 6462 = 1.57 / 17.9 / 11.4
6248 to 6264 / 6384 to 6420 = 1.65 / 18.9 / 11.5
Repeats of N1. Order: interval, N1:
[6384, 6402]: 11.7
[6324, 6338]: 13.0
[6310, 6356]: 12.8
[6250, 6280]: 17.2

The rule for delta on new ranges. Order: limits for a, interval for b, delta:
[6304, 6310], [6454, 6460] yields 1.88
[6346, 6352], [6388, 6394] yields 0.86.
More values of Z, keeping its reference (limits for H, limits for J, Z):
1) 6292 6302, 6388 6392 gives 0.10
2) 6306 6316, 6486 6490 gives 0.02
